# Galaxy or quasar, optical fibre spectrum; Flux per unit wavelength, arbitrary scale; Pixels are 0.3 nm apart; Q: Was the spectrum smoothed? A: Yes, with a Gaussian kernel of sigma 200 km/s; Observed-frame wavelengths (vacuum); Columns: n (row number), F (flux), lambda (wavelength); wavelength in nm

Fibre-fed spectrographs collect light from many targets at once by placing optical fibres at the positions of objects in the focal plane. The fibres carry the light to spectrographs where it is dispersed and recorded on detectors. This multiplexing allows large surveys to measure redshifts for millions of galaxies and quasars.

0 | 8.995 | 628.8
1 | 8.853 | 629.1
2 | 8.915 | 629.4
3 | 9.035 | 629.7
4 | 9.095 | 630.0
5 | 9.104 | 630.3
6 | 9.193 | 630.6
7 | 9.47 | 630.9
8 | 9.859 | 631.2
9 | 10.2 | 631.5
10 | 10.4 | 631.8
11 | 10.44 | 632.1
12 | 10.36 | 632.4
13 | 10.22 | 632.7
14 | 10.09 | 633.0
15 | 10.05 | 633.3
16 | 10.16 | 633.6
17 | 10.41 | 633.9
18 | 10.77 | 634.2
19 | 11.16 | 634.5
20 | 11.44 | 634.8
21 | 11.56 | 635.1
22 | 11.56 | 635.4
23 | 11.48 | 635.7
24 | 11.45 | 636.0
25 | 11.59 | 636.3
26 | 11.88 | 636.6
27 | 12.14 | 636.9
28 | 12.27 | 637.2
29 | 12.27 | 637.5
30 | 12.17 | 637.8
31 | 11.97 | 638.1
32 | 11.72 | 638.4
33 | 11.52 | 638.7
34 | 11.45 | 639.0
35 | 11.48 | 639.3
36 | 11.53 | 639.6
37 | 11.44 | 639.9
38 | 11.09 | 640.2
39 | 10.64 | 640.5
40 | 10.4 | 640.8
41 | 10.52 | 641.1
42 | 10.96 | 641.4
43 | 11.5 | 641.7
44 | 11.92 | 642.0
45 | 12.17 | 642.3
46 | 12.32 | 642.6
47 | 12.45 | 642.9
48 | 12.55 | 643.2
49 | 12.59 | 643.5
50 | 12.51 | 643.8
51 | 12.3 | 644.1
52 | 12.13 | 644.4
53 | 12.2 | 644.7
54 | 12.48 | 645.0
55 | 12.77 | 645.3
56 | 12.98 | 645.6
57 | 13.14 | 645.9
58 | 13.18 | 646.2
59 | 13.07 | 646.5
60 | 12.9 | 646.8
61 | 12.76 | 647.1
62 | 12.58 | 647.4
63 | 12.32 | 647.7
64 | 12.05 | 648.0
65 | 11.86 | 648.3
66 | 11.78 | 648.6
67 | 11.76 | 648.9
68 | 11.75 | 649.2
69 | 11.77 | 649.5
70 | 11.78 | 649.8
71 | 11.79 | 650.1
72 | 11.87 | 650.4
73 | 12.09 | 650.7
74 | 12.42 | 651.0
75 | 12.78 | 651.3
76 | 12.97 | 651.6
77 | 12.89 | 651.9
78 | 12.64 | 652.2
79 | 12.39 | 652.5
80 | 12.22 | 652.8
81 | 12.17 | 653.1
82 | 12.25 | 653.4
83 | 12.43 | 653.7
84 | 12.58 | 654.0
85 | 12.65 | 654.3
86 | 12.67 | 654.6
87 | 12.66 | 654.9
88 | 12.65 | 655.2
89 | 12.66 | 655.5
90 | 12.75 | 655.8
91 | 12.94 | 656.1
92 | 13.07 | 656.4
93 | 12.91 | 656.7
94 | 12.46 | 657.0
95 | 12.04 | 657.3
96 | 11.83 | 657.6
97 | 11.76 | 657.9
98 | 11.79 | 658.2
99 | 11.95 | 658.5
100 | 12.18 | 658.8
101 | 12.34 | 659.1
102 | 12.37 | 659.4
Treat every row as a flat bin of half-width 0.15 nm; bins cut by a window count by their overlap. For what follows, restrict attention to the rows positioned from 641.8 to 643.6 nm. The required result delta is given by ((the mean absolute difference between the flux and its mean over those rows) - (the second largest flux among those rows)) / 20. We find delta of -0.618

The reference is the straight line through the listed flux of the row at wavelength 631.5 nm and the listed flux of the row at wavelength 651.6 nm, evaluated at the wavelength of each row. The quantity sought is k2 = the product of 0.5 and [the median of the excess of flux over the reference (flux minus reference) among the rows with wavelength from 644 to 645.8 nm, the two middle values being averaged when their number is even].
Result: 0.2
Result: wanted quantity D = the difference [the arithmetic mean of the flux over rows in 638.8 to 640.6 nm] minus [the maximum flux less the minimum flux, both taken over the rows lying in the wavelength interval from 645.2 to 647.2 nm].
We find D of 10.9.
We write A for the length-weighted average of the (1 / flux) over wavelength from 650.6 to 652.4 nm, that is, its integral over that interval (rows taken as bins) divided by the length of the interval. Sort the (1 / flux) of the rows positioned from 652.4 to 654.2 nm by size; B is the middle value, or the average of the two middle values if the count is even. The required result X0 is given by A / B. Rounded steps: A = 0.079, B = 0.0812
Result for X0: 0.98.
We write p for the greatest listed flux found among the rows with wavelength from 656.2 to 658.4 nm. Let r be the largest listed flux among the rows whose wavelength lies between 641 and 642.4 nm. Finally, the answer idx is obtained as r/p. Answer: 0.93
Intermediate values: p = 13.07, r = 12.17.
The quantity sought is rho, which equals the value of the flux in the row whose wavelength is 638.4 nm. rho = 11.72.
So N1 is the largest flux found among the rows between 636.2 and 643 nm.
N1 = 12.45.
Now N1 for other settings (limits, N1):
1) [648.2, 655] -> 12.97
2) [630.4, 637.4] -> 12.27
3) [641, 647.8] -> 13.18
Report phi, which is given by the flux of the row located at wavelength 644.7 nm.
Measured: 12.2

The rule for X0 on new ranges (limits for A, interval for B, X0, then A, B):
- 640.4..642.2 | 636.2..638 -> 1.10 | 0.091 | 0.0823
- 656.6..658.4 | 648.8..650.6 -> 0.97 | 0.083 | 0.0849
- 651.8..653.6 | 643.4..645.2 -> 1.00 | 0.081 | 0.0807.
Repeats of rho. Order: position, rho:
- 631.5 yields 10.2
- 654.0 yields 12.58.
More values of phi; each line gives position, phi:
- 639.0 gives 11.45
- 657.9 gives 11.76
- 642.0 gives 11.92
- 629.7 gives 9.035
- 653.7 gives 12.43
